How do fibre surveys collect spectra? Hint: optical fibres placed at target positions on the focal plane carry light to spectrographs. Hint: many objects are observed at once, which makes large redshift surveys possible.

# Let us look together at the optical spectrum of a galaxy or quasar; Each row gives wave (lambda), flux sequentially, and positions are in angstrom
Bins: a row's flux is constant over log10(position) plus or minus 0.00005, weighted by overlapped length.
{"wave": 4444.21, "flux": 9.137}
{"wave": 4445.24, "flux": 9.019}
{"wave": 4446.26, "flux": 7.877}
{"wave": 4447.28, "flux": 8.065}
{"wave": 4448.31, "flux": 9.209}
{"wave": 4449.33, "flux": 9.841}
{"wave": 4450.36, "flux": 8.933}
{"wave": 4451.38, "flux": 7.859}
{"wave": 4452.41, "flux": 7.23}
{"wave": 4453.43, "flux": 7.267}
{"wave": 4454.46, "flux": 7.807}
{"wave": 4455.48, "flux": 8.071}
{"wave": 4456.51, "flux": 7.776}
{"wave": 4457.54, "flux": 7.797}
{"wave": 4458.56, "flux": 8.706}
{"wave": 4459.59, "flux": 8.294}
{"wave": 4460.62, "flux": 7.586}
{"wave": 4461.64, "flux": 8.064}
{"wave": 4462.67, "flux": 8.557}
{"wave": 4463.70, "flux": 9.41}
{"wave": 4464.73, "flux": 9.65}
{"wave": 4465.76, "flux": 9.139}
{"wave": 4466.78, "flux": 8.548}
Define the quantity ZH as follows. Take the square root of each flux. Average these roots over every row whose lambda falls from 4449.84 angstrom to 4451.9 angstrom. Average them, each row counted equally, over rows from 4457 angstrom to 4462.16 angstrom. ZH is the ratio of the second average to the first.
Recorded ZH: 0.98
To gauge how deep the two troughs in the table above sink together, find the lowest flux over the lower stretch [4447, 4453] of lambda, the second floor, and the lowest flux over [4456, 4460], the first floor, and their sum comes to 15.01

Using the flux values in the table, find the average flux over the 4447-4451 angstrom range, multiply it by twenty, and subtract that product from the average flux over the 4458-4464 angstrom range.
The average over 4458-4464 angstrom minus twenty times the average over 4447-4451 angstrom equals -172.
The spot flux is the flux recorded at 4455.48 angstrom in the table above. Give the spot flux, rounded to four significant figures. 8.071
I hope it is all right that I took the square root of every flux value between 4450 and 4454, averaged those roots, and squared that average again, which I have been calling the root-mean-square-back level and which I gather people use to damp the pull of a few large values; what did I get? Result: 7.8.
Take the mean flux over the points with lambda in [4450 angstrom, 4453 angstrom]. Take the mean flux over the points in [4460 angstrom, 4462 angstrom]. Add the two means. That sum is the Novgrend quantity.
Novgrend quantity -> 15.8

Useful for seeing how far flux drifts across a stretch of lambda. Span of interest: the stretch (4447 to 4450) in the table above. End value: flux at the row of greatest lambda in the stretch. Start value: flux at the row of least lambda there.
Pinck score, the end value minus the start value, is 1.8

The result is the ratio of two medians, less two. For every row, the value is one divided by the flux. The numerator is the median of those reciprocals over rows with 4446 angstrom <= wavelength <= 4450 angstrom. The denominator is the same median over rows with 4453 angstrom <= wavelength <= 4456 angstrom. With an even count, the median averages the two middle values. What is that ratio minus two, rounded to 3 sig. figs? -1.09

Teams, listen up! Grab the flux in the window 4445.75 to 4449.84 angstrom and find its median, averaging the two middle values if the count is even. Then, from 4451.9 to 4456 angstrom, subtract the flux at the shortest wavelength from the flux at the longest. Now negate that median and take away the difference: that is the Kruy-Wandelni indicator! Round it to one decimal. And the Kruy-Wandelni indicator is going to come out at -9.5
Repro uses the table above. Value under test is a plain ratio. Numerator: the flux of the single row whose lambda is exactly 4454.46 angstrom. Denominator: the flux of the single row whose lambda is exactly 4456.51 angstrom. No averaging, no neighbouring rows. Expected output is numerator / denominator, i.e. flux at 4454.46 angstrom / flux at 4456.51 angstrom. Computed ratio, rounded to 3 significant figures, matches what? 1.00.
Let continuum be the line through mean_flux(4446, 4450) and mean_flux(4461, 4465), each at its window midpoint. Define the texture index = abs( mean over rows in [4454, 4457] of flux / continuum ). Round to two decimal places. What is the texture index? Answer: 0.89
